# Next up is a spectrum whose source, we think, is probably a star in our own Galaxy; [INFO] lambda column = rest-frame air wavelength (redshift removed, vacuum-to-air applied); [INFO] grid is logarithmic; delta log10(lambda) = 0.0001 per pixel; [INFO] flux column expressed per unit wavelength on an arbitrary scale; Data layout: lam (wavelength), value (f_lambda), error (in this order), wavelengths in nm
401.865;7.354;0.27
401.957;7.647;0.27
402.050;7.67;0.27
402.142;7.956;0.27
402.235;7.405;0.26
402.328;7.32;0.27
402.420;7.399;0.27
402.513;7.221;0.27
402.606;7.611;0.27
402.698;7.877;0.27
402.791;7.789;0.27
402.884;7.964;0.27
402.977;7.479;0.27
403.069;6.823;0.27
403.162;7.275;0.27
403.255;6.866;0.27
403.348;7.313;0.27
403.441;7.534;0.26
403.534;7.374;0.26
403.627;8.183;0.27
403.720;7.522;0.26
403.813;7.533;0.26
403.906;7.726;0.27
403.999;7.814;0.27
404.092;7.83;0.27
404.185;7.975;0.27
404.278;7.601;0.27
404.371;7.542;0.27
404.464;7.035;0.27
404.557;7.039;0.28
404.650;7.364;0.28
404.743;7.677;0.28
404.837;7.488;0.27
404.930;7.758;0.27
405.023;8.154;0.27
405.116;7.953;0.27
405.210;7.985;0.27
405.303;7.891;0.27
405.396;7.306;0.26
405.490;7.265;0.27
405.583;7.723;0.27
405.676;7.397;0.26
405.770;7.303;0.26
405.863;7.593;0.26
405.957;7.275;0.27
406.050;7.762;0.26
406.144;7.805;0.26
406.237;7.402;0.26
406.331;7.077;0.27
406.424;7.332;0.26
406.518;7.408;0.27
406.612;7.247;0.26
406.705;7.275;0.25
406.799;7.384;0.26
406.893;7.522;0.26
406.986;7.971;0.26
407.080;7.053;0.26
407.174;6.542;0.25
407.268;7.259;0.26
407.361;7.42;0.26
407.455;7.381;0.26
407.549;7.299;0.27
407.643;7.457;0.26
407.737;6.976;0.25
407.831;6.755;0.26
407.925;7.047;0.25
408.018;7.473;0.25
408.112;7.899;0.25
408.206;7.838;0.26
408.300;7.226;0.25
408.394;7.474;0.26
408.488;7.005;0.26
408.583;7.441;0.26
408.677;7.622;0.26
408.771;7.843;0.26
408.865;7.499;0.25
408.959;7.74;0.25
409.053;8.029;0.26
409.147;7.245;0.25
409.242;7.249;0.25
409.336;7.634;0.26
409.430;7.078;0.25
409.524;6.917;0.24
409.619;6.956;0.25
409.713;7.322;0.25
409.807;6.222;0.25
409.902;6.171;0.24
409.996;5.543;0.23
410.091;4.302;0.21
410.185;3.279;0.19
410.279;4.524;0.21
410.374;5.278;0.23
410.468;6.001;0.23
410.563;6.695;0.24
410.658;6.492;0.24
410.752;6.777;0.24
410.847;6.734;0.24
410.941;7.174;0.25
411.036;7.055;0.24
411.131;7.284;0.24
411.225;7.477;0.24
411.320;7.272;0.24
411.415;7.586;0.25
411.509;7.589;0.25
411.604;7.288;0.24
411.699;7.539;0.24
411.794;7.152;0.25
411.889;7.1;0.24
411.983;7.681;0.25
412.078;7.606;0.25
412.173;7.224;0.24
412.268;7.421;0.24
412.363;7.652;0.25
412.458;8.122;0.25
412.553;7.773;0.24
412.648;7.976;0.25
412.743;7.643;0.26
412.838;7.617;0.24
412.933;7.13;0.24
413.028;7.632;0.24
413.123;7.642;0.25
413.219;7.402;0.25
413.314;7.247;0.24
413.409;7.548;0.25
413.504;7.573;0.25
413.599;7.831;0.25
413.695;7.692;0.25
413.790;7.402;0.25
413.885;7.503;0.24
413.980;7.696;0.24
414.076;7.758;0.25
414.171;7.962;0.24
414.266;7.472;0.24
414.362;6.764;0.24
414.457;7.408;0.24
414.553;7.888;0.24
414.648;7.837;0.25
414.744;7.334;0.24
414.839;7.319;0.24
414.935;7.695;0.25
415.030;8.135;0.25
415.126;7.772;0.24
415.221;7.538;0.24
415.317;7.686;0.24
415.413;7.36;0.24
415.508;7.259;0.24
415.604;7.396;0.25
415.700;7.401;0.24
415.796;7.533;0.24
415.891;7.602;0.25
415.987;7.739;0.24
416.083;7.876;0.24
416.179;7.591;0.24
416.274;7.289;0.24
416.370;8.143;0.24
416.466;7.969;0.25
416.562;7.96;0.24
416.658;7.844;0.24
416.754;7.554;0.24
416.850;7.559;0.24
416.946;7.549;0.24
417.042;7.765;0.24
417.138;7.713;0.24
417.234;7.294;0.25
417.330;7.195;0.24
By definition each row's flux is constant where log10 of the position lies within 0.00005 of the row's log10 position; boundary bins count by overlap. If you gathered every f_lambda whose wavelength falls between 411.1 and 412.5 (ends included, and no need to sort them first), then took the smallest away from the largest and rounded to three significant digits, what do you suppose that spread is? 1.02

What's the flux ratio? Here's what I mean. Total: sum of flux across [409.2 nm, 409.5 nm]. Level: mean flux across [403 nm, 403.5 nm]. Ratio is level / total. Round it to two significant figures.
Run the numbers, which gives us 0.33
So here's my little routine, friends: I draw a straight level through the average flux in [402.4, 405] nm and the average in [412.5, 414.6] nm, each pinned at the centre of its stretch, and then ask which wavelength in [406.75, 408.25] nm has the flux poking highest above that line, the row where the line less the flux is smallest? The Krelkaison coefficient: 406.986 nm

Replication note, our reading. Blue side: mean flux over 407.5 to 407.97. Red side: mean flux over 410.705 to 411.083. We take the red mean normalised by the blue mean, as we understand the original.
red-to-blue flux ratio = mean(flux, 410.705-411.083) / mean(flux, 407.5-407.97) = 0.98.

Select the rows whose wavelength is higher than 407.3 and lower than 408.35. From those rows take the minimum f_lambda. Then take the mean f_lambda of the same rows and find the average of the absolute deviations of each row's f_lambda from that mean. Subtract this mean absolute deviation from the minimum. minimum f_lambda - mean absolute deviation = 6.5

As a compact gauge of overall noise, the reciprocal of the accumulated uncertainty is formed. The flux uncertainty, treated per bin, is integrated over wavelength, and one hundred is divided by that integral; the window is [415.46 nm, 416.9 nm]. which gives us 287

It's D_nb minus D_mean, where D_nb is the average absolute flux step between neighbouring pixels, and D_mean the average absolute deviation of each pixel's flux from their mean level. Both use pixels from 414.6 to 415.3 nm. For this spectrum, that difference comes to 0.10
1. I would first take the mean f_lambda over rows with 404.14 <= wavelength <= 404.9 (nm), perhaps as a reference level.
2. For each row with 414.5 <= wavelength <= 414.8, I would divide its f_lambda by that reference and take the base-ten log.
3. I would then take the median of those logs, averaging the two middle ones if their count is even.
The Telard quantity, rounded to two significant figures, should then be 0.021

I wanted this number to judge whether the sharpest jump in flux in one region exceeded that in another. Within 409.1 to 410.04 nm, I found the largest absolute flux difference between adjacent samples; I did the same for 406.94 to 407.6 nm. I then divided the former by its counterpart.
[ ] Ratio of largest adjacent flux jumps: 1.2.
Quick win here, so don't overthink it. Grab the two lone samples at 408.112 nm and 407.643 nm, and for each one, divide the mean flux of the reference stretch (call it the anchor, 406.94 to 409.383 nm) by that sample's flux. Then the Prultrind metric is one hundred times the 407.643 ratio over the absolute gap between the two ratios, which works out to 1787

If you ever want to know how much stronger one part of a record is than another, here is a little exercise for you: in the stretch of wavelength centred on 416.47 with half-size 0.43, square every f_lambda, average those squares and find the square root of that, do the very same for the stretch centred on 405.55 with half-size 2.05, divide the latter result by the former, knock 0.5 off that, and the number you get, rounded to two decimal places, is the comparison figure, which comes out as 0.47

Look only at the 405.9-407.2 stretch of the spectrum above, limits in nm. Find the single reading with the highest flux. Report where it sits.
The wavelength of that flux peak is 406.986 nm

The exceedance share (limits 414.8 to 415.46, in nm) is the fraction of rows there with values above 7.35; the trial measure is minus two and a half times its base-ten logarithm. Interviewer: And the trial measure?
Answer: 0.17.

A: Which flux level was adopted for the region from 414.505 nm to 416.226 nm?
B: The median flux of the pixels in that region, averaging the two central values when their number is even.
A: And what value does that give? 7.60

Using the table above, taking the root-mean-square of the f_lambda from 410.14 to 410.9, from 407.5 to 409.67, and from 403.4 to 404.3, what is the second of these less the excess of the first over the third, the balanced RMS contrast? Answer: 9.3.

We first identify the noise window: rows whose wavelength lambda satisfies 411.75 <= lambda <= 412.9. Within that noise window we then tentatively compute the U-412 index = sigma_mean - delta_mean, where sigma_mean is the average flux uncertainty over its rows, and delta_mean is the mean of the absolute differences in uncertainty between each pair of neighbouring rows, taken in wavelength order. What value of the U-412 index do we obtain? 0.238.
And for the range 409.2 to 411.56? 0.231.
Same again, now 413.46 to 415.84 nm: 0.240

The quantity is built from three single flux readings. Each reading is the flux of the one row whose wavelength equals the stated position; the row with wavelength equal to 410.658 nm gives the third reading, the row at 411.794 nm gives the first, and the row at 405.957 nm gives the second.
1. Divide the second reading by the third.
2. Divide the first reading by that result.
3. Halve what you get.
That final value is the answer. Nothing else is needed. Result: 3.2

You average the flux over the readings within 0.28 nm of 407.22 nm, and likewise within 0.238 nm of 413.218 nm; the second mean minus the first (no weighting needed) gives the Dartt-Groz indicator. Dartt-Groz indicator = 0.22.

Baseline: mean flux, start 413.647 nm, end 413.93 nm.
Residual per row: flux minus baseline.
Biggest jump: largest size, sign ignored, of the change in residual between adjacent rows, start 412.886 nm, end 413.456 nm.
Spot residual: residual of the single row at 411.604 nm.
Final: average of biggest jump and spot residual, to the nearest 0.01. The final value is 0.13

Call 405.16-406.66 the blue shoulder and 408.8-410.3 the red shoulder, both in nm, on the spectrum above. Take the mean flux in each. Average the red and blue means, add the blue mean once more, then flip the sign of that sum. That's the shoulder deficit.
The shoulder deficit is -14.5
